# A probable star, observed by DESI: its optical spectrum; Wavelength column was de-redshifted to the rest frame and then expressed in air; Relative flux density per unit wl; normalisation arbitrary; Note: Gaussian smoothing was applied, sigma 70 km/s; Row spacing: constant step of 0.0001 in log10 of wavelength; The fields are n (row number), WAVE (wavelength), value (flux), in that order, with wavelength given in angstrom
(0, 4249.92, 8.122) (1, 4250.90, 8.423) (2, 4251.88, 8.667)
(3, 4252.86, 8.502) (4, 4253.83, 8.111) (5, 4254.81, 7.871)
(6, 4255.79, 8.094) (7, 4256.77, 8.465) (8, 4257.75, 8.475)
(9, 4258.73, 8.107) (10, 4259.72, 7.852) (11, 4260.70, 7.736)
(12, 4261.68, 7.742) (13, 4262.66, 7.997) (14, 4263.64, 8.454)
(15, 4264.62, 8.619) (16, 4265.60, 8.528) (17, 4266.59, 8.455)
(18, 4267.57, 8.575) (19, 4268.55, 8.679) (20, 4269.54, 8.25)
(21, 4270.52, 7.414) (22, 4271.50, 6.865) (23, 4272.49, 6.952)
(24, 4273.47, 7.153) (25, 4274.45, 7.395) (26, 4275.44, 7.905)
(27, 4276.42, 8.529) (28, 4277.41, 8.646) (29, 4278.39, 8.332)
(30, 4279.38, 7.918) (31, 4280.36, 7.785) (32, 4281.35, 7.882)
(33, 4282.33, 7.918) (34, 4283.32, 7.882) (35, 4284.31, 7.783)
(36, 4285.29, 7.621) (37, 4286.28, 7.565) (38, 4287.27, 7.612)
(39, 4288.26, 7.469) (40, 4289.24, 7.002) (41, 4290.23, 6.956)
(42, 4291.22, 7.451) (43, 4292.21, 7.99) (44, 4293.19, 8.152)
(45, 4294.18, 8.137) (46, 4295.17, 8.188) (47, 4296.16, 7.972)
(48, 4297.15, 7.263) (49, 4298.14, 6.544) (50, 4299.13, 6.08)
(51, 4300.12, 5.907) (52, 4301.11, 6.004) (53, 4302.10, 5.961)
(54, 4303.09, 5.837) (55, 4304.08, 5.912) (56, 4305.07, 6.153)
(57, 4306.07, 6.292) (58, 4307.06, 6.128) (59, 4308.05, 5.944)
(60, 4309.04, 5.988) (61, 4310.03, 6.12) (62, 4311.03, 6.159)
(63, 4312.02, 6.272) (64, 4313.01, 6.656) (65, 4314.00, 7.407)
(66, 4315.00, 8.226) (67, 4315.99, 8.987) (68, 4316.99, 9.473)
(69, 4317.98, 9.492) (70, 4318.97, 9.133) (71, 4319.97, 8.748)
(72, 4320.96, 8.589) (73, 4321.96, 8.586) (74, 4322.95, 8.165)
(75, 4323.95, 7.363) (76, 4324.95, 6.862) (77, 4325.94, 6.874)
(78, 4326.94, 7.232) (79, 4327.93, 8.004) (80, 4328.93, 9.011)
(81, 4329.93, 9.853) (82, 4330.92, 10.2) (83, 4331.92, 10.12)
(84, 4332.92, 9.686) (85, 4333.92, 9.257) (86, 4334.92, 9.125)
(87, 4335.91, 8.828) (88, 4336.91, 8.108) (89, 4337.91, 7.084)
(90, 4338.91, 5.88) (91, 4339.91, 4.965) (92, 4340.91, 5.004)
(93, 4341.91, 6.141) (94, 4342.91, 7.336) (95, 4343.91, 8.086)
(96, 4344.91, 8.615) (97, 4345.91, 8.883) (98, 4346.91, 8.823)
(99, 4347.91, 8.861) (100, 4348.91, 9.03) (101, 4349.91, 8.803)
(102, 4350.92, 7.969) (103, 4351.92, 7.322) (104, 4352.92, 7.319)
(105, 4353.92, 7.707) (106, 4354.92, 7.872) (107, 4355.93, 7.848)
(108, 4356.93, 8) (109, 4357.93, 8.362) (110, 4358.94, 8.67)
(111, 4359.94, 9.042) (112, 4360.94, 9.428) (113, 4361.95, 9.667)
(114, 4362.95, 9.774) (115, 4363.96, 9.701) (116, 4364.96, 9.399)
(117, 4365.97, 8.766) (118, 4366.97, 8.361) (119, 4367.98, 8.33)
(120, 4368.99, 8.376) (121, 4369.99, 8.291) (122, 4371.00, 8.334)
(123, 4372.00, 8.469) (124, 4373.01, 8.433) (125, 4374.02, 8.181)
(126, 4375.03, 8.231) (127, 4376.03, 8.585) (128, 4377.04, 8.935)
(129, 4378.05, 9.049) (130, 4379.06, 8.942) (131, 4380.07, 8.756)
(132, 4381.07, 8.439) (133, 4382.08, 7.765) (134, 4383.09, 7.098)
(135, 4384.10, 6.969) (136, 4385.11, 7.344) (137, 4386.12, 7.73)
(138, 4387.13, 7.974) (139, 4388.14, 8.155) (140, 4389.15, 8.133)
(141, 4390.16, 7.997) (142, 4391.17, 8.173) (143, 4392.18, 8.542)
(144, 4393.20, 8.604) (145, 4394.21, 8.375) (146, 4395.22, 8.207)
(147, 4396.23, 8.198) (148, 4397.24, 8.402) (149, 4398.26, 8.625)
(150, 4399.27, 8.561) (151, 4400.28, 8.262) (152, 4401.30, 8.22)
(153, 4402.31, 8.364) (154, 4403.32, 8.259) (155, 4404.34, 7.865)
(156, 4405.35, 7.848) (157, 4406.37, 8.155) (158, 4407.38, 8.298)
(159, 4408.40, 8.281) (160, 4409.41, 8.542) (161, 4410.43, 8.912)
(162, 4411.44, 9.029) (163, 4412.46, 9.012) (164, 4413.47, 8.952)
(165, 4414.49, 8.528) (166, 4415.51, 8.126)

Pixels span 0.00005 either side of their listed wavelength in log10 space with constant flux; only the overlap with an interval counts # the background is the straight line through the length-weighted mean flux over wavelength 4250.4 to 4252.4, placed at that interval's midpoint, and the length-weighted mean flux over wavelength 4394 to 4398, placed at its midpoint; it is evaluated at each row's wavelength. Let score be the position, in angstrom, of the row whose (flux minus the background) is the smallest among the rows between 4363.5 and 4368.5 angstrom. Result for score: 4367.98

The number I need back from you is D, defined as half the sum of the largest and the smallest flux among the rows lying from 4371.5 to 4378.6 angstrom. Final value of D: 8.6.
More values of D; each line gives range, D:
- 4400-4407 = 8.1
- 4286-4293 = 7.5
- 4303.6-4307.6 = 6.1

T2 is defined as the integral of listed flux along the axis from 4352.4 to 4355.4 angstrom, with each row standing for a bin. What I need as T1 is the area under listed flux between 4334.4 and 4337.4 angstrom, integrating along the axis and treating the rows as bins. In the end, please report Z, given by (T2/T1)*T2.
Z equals 20.2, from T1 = 26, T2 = 22.9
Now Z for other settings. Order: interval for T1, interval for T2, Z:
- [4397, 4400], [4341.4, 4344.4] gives 18.1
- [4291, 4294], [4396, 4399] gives 26.9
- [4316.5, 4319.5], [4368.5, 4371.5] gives 22.3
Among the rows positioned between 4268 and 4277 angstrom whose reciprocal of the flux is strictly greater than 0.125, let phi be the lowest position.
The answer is 4270.52 angstrom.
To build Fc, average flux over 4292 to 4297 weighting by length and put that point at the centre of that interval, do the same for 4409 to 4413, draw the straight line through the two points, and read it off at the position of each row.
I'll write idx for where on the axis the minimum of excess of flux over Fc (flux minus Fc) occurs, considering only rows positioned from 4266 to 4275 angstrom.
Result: 4271.50 angstrom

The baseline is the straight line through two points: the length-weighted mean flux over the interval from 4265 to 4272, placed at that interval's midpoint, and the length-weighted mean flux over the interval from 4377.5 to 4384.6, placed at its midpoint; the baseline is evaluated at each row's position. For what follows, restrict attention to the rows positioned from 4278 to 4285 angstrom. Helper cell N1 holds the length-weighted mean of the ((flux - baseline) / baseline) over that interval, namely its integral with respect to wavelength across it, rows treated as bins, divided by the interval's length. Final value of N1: -0.02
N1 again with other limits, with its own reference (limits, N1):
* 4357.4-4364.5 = 0.13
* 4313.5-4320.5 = 0.08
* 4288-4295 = -0.06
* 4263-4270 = 0.05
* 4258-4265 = 0.00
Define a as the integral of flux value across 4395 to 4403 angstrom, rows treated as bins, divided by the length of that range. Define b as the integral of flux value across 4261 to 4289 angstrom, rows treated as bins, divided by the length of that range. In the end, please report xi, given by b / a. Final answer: 0.95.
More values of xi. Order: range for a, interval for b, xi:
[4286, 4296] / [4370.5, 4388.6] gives 1.07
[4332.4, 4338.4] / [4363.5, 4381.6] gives 0.99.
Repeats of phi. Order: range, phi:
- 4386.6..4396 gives 4387.13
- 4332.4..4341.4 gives 4337.91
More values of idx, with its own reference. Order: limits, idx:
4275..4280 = 4279.38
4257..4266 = 4261.68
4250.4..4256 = 4254.81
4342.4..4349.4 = 4342.91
